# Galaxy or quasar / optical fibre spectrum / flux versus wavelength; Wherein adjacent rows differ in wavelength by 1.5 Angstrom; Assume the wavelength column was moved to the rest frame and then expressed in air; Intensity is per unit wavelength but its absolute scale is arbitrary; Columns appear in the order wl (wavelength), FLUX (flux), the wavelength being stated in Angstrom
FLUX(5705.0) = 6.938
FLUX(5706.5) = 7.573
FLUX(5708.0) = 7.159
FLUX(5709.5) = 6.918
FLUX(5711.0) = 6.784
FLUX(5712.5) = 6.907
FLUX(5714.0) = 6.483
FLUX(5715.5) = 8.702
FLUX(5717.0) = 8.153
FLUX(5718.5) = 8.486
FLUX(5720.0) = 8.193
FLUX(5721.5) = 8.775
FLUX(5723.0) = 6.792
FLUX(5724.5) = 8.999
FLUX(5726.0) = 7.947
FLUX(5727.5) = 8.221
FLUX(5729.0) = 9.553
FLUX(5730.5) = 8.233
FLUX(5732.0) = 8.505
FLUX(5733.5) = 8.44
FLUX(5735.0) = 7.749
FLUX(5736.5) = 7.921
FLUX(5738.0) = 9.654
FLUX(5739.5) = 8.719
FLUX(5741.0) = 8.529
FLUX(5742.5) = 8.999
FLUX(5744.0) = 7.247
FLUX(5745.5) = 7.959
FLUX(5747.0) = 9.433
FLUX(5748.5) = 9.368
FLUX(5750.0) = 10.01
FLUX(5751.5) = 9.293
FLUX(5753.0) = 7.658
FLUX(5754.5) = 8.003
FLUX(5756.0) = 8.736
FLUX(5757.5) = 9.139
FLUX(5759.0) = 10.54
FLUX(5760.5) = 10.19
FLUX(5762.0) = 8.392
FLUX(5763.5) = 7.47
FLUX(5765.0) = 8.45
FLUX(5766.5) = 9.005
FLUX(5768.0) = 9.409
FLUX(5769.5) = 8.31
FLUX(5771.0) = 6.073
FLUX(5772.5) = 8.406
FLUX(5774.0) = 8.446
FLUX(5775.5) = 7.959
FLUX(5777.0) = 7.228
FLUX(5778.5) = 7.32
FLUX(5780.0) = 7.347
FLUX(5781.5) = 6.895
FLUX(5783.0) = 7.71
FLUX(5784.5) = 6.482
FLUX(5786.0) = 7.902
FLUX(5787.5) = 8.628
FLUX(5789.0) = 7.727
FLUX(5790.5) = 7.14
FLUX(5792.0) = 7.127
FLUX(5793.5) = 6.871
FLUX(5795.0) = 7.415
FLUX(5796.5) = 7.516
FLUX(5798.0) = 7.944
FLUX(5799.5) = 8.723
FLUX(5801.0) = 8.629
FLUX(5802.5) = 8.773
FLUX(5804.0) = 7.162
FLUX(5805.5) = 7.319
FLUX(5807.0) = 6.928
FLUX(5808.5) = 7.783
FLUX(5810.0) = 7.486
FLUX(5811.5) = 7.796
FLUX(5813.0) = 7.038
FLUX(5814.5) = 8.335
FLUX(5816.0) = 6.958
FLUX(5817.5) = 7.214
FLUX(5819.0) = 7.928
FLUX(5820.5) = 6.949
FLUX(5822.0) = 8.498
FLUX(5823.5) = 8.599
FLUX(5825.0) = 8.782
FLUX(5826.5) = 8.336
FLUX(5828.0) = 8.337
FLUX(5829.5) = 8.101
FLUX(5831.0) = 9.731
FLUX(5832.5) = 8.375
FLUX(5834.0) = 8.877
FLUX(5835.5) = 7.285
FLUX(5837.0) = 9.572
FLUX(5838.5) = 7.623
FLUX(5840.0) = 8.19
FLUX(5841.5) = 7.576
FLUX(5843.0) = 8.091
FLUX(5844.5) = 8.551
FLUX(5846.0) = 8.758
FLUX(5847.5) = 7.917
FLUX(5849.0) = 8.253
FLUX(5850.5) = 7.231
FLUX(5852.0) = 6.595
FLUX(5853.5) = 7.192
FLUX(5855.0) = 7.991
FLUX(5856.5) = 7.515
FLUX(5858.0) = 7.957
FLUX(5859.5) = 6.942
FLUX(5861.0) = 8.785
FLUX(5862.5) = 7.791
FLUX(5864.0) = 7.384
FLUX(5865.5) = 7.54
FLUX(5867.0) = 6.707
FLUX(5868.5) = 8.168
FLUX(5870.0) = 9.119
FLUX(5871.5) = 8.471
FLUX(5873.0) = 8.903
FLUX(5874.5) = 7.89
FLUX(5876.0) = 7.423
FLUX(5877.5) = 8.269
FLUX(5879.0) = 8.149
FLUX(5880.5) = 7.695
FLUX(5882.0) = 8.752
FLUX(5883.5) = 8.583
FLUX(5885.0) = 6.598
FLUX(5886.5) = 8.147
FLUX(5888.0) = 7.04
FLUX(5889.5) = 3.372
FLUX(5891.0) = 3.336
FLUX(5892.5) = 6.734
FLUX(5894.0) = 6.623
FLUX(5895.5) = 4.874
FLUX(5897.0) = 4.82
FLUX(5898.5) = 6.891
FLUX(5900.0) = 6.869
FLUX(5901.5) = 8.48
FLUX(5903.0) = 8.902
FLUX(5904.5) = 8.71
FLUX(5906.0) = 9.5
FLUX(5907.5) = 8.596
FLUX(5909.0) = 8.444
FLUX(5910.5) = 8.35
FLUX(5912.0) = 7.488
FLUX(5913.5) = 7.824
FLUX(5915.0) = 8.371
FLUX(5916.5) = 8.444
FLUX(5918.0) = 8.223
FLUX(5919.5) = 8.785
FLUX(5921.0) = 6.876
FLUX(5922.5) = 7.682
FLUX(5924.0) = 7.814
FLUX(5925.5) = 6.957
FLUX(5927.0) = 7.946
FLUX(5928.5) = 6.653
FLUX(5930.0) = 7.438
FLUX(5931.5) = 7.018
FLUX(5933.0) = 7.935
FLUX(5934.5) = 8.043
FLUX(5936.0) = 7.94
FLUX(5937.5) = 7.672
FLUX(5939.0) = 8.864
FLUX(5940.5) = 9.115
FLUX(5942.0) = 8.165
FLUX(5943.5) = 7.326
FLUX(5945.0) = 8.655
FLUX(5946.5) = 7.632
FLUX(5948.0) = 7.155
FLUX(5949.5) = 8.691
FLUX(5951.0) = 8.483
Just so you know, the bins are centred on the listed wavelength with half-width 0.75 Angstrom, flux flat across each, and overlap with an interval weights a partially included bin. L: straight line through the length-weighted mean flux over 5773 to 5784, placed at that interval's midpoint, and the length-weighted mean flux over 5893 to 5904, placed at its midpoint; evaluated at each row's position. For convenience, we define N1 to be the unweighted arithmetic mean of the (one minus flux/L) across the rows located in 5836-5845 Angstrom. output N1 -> -0.15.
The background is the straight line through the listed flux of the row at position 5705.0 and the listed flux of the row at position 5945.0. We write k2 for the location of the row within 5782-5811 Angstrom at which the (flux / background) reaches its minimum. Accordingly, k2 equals 5784.5 Angstrom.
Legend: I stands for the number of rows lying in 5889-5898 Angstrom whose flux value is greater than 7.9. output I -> 0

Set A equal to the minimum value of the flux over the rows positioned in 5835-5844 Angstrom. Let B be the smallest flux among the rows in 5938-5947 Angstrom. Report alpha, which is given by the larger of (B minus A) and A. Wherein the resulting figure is 7.3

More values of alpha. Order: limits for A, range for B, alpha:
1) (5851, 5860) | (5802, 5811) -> 6.6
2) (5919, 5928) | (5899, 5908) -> 6.9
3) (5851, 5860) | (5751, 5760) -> 6.6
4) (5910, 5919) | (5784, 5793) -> 7.5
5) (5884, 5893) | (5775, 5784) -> 3.6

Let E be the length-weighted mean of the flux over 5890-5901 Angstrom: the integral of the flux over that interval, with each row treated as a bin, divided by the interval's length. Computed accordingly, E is 5.7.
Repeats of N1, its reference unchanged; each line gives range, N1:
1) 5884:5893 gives 0.15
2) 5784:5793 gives 0.00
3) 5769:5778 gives -0.02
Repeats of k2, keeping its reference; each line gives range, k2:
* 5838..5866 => 5852.0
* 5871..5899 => 5891.0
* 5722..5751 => 5723.0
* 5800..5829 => 5820.5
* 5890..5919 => 5891.0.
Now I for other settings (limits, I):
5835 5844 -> 3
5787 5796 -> 1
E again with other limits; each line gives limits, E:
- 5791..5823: 7.6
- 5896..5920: 8.0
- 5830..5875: 8.0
